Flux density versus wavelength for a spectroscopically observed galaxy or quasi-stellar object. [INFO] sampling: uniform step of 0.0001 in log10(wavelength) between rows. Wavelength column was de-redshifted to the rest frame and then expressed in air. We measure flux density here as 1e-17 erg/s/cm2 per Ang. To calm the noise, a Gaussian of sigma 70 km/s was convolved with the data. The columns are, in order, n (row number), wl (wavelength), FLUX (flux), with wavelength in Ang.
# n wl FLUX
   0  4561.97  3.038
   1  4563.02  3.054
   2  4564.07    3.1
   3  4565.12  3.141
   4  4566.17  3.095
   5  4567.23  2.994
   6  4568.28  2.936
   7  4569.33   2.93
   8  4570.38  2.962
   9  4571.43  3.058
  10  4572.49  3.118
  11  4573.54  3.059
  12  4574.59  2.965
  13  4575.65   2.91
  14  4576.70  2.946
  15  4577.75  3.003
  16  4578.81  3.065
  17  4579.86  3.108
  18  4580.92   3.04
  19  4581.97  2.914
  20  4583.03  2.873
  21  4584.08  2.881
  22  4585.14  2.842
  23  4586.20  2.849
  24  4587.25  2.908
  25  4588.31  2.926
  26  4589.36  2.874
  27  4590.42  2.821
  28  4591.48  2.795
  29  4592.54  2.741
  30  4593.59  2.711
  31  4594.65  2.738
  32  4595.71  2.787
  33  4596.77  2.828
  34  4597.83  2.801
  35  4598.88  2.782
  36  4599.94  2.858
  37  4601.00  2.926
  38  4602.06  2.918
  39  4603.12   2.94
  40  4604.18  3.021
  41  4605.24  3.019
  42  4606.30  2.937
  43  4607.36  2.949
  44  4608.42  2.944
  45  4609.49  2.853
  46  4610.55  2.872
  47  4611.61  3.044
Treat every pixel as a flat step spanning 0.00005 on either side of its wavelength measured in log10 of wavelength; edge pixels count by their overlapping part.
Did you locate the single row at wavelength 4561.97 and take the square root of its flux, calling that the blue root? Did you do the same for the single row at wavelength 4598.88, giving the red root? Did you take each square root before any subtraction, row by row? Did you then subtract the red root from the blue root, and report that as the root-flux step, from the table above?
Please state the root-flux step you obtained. 0.075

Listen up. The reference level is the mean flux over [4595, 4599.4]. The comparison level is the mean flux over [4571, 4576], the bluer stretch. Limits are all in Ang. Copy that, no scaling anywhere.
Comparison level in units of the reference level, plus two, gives 3.08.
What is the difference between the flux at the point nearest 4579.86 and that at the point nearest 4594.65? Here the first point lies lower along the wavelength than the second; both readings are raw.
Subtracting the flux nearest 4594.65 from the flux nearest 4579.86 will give 0.37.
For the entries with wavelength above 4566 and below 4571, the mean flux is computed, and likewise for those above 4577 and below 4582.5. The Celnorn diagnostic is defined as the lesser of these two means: 2.98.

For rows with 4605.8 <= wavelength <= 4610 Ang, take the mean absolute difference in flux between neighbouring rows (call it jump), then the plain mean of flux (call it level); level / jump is 81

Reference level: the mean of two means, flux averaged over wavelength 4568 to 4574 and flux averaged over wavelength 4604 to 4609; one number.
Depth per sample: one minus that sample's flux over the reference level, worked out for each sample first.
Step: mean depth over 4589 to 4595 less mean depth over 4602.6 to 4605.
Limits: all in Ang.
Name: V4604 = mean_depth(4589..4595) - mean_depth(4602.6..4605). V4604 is 0.07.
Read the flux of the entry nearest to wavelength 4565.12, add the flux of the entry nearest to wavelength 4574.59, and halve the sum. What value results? 3.05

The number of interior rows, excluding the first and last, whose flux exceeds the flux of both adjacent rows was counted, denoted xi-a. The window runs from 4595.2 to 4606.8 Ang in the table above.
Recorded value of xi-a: 3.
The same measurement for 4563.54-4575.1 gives 2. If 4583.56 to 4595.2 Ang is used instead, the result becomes 1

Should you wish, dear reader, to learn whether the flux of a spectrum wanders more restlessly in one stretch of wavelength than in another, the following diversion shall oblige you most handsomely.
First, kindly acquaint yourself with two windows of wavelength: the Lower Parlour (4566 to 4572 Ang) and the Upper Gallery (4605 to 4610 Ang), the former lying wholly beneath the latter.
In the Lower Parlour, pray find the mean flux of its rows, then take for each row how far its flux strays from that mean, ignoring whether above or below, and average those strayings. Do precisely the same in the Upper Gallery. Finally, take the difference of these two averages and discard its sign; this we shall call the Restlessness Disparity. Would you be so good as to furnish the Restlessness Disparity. 0.017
